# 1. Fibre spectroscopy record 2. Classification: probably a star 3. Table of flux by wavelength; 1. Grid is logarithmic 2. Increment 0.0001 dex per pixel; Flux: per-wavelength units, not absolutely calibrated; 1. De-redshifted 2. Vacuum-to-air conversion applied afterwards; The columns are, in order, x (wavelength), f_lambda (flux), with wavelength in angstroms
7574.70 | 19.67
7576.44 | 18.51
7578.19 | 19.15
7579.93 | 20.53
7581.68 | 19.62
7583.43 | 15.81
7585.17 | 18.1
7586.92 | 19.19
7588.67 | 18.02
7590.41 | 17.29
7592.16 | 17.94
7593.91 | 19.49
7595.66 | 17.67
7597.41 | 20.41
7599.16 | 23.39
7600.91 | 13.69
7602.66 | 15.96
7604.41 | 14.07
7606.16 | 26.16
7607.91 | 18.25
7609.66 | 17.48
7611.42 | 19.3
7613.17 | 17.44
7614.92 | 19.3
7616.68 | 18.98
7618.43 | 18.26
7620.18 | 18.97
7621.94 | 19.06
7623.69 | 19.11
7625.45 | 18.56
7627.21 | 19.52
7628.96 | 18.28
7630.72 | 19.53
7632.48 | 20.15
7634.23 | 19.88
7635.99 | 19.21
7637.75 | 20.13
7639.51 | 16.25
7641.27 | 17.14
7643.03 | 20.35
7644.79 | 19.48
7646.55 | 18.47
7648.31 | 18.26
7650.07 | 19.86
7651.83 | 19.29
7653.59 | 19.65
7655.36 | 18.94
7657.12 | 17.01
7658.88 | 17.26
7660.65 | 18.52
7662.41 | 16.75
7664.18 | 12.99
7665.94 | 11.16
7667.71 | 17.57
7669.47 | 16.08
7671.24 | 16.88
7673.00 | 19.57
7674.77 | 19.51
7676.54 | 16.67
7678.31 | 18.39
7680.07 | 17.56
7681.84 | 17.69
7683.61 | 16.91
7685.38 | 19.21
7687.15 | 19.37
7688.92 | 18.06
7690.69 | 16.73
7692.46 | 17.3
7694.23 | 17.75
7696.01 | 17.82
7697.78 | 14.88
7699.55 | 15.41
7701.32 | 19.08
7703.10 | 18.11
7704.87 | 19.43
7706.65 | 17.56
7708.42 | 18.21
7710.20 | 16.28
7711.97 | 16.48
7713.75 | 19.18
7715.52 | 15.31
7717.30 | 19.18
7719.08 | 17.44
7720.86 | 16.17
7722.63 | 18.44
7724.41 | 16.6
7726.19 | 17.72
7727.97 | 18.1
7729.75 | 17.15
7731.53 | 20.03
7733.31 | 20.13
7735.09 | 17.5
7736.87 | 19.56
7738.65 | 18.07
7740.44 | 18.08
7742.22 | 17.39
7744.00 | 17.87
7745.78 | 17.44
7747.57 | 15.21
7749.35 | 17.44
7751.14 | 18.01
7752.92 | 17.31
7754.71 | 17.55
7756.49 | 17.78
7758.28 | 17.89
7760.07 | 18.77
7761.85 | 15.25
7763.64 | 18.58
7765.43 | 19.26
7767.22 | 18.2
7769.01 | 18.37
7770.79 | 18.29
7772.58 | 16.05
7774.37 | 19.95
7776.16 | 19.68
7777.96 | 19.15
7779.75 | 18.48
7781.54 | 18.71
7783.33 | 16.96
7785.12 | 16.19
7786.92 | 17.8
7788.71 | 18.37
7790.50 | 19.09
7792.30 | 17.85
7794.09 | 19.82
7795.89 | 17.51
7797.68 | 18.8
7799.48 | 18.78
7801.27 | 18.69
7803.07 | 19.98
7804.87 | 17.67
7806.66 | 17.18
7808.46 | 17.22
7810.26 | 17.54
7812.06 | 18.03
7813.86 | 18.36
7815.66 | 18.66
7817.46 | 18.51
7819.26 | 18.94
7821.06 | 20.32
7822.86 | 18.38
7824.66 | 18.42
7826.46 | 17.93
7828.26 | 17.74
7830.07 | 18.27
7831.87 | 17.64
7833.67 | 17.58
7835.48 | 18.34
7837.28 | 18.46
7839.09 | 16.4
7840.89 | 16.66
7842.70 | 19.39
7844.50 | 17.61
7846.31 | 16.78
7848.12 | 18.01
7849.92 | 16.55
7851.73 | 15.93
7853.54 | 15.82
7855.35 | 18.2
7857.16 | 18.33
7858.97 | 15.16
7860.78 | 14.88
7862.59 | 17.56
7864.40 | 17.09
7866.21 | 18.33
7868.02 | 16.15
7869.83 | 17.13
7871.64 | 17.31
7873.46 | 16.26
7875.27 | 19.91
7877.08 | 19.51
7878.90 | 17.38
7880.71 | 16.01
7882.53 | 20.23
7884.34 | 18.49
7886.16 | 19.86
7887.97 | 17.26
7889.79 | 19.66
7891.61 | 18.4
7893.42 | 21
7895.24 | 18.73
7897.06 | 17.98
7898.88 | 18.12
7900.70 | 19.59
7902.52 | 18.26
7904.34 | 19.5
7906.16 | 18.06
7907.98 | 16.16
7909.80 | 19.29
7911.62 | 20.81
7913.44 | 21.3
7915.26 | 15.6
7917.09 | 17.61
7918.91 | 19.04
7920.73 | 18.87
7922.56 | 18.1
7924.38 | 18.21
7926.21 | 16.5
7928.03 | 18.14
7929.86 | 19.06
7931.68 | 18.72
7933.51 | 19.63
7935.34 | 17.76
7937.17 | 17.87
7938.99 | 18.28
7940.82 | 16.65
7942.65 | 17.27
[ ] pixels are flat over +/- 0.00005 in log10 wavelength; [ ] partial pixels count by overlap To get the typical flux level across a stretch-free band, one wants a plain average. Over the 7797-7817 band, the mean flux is 18.3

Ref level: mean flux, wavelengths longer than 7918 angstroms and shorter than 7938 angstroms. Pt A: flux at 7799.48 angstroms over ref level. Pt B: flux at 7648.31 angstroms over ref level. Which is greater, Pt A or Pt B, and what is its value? 1.02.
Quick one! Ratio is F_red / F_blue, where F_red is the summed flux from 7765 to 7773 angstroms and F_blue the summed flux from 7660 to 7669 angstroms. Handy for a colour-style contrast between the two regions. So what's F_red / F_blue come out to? 1.17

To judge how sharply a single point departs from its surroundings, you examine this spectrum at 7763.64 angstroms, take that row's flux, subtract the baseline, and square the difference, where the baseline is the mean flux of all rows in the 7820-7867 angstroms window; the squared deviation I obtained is 1.1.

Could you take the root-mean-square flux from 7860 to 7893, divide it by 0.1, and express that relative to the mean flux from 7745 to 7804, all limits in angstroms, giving 9.9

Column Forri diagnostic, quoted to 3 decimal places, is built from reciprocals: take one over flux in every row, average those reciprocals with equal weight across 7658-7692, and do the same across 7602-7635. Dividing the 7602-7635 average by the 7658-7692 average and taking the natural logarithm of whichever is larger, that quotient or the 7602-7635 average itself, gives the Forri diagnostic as -0.097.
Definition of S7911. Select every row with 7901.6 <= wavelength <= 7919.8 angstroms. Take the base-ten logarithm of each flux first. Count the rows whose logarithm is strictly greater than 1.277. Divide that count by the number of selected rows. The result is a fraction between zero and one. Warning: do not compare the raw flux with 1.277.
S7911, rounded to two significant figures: 0.50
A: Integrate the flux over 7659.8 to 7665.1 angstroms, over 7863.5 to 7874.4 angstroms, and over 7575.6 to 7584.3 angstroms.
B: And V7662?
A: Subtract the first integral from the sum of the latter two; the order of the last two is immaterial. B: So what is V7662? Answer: 264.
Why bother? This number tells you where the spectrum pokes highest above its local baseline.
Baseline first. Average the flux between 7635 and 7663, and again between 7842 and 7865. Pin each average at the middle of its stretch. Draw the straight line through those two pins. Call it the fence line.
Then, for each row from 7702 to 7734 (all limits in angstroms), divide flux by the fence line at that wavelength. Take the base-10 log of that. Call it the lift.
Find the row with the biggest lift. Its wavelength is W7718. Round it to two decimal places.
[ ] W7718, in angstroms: 7733.31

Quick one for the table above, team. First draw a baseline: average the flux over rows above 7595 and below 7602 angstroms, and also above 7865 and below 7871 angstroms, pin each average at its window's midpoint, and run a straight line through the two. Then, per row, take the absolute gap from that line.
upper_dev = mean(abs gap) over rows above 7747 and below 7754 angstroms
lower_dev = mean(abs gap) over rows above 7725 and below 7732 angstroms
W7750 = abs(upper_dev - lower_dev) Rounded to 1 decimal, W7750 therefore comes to 0.1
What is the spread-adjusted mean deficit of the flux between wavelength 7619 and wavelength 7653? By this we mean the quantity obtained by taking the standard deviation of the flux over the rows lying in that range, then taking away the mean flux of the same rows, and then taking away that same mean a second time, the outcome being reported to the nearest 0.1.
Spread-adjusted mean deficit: -37.0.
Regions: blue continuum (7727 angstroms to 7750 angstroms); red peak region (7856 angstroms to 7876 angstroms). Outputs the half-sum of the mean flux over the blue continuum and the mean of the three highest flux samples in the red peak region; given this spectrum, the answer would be 18.43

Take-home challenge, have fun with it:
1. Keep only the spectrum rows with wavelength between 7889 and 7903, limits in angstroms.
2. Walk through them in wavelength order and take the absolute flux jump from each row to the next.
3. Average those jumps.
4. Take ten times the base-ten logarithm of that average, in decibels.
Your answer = 1.5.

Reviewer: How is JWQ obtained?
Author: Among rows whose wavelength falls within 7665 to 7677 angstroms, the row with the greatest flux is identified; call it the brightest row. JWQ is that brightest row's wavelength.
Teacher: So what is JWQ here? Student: 7673.00 angstroms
